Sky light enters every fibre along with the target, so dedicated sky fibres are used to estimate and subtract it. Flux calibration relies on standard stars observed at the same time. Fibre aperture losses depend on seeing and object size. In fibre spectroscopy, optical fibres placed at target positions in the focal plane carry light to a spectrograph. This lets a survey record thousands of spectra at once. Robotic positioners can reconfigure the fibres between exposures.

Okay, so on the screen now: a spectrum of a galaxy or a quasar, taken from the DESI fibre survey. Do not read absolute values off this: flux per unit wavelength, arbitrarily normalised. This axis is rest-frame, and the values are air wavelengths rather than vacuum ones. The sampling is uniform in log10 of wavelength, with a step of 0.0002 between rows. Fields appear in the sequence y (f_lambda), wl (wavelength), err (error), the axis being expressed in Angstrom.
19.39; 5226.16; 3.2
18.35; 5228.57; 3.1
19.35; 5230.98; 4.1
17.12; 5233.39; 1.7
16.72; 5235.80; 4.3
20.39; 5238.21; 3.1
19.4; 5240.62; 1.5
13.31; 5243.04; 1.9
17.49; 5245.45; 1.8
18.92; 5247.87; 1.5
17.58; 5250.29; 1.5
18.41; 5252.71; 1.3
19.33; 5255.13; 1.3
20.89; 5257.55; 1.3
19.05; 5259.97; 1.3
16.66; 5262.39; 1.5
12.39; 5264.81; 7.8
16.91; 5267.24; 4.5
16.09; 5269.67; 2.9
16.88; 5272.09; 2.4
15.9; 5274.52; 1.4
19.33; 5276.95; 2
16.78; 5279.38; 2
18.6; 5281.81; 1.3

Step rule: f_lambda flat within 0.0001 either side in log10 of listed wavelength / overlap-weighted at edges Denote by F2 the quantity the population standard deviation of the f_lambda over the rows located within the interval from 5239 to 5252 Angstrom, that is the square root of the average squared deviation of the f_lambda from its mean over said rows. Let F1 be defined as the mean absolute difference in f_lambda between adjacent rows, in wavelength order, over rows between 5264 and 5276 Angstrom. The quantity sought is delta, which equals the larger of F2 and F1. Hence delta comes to 2.15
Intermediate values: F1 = 1.8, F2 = 2.1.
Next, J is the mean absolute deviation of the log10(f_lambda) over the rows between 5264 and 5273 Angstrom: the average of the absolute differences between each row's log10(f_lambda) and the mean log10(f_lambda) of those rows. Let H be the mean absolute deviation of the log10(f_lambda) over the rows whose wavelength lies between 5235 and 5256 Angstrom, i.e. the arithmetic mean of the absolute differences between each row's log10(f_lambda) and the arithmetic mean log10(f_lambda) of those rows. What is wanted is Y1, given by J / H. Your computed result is 1.27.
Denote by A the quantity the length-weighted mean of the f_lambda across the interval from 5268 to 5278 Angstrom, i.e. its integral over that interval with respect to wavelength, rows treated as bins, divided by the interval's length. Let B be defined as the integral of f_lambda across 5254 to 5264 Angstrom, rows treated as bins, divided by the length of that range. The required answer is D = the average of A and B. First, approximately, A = 17.0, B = 18.7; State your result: 17.9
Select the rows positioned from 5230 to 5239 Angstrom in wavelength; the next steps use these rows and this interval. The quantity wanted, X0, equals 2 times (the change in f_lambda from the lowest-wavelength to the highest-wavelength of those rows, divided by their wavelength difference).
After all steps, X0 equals 0.3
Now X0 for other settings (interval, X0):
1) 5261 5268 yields 0.1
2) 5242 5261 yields 0.7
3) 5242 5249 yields 2.3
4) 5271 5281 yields 0.0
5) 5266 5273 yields 0.0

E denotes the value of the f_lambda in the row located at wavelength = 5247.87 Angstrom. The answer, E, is 18.92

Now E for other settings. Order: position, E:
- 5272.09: 16.88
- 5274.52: 15.9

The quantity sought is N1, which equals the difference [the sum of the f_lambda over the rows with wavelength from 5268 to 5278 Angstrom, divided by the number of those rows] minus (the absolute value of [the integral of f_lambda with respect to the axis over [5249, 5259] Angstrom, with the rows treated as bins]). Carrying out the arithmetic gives -173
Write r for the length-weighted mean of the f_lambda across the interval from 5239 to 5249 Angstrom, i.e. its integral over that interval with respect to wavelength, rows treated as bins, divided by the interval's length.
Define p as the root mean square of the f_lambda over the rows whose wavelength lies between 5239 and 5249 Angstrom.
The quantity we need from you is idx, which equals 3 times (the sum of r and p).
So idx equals 105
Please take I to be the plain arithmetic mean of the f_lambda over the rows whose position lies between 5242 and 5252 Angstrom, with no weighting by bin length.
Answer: 16.8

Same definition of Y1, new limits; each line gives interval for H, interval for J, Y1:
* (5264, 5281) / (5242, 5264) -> 1.04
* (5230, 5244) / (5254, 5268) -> 1.13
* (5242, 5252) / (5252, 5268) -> 1.07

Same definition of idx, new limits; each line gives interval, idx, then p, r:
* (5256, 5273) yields 103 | 17.2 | 17.0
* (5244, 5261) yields 113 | 18.8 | 18.7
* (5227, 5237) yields 108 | 17.9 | 17.9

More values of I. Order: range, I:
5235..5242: 18.8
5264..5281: 16.3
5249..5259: 19.1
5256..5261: 20.0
